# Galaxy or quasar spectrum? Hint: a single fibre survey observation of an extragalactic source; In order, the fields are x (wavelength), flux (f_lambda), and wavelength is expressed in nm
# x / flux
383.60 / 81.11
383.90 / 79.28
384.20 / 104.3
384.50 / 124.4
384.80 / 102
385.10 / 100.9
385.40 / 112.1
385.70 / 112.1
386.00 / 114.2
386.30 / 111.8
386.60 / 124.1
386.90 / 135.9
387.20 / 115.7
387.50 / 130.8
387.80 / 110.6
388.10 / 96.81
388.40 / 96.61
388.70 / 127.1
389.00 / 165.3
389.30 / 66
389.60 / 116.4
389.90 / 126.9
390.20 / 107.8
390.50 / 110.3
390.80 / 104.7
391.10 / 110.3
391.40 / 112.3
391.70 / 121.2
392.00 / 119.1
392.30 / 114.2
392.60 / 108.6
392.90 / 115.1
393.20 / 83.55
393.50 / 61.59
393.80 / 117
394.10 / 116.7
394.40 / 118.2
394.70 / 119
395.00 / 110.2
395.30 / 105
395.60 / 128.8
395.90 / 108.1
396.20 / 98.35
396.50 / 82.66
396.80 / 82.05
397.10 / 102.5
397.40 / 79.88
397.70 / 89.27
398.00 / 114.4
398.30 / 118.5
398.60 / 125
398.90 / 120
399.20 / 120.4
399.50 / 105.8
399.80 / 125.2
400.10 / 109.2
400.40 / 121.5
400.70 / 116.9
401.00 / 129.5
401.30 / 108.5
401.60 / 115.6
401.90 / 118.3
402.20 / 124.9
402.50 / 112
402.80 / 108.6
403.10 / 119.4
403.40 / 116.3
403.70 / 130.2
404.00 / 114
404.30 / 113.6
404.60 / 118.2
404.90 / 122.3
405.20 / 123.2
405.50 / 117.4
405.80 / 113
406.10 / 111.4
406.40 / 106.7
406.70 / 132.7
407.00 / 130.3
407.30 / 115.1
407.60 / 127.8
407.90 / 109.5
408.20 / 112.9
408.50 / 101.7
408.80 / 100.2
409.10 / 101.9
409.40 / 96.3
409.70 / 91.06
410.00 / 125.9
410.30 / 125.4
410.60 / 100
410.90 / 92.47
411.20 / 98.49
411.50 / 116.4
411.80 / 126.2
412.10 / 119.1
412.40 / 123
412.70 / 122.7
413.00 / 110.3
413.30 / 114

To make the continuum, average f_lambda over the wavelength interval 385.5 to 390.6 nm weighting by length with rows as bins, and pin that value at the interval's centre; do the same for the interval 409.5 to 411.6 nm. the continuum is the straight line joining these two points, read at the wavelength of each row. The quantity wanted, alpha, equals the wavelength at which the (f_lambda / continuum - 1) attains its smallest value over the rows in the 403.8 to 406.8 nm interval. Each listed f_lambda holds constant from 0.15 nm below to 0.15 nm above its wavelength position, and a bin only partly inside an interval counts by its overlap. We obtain 406.40 nm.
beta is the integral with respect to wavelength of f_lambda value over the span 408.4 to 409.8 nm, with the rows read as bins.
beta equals 138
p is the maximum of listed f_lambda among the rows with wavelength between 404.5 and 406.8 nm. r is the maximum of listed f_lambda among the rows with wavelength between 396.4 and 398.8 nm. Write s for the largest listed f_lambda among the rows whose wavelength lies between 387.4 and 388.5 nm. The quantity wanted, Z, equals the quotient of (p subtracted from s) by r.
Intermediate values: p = 132.7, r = 125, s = 130.8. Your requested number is -0.02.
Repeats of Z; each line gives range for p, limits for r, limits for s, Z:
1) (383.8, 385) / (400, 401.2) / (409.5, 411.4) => 0.01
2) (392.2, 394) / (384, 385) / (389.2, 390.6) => 0.08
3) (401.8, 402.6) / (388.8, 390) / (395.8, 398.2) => -0.06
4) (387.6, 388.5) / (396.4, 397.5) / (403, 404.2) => 0.19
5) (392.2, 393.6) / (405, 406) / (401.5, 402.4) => 0.08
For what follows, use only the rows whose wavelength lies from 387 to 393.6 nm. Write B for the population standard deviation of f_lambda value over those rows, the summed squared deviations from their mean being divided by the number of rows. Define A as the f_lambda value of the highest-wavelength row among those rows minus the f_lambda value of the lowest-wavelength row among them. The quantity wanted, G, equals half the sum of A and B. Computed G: -17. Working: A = -54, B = 21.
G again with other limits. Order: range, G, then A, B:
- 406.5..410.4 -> 3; -7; 14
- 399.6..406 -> -3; -12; 6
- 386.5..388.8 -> 8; 3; 14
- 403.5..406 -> -6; -17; 6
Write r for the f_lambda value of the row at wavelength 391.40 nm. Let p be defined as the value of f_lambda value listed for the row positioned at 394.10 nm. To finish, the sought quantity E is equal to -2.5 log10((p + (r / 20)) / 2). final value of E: -4.47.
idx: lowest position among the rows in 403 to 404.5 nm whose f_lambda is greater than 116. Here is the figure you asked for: 403.10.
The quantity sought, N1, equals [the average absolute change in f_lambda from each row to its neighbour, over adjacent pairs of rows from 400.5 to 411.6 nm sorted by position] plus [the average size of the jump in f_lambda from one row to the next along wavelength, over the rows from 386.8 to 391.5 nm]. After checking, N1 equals 31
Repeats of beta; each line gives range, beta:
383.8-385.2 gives 144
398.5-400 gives 178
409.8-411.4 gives 173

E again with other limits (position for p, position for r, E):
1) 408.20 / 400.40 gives -4.44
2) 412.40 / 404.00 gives -4.52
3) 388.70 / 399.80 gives -4.56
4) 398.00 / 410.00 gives -4.45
